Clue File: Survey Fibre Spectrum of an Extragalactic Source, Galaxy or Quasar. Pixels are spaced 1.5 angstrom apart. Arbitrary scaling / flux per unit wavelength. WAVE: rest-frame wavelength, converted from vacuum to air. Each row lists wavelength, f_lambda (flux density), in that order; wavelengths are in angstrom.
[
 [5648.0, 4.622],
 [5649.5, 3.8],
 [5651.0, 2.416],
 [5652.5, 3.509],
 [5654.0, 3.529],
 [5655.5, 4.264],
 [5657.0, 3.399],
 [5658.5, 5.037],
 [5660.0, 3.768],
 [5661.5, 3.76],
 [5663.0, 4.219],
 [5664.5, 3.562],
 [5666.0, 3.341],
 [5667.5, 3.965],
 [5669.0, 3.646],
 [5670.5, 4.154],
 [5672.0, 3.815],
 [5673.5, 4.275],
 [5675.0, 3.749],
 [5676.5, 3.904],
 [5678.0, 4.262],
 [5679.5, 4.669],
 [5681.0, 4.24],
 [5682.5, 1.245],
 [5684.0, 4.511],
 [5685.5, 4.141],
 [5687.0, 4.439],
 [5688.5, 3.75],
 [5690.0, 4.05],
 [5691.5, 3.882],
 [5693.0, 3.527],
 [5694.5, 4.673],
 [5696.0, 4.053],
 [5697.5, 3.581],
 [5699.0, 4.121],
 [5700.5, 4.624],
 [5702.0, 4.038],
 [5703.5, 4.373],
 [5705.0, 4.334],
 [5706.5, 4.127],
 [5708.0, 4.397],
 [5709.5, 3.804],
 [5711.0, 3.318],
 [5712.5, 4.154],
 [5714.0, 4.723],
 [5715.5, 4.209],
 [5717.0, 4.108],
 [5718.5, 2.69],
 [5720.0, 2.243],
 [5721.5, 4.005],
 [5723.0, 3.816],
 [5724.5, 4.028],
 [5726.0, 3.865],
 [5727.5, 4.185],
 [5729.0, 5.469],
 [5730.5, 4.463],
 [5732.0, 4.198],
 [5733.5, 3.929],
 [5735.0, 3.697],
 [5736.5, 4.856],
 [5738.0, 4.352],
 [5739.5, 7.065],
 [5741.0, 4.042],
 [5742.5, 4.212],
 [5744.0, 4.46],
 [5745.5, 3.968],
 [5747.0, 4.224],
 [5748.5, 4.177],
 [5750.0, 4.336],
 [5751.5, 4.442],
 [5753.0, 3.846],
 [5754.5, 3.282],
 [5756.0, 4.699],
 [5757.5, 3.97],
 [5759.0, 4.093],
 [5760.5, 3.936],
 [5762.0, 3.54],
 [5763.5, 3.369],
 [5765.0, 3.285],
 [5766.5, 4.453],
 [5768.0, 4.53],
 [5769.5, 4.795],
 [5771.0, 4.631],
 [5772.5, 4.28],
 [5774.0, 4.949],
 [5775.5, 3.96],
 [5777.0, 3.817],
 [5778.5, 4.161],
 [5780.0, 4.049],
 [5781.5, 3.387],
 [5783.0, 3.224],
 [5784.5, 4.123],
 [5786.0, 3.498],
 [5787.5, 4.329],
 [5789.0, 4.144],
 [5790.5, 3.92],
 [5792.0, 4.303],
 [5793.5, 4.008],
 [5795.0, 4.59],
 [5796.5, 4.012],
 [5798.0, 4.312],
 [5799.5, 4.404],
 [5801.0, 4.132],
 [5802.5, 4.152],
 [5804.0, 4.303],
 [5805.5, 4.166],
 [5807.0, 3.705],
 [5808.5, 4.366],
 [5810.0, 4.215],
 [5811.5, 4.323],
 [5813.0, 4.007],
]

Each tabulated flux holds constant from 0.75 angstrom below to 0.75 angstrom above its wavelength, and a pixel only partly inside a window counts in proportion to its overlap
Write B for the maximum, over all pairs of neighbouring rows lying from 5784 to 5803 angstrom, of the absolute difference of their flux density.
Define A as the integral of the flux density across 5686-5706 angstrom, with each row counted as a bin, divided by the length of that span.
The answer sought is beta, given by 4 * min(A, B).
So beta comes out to 3.3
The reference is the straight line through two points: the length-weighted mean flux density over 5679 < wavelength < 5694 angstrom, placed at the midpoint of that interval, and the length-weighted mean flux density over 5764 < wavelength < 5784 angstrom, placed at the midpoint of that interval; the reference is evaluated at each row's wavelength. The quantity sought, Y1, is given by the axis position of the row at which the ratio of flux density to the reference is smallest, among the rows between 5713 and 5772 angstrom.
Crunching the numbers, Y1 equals 5720.0 angstrom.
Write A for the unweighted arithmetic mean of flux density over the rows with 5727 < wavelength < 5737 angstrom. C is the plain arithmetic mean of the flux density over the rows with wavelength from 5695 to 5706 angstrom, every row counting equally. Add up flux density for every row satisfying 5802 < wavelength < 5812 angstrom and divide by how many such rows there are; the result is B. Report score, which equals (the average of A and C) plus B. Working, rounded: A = 4.40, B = 4.18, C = 4.16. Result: 8.5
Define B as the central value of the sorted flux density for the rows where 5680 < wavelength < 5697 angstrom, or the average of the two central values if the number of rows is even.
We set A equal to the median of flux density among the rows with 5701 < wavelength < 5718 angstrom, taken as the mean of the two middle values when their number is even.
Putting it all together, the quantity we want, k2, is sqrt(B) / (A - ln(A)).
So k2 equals 0.737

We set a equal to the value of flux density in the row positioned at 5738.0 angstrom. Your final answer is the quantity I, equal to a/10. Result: 0.435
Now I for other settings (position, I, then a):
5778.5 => 0.416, 4.161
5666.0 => 0.334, 3.341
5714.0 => 0.472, 4.723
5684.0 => 0.451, 4.511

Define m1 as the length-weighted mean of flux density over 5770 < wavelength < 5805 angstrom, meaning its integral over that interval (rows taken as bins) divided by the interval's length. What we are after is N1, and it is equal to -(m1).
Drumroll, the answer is -4.12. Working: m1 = 4.12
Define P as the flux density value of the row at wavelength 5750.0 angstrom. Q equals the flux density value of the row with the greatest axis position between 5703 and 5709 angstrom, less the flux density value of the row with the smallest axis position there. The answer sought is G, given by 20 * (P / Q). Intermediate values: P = 4.336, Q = 0.02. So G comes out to 3613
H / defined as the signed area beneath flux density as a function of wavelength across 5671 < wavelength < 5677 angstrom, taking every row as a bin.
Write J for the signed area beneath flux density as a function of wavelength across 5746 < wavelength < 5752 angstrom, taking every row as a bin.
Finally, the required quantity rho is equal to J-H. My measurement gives 2.0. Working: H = 23.7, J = 26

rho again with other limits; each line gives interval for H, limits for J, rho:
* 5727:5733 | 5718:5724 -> -7.9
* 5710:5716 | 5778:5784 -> -2.3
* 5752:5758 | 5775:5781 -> 0.0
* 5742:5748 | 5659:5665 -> -2.0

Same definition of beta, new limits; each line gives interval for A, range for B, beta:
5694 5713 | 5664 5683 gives 12.0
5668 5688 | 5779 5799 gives 3.6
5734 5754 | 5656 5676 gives 6.6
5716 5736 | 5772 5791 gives 4.0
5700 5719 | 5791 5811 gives 2.6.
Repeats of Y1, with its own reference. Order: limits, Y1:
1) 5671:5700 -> 5682.5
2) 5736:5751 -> 5745.5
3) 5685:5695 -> 5693.0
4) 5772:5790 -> 5783.0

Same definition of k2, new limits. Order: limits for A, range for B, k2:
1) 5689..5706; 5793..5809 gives 0.769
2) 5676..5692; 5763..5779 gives 0.761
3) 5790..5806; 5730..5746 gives 0.749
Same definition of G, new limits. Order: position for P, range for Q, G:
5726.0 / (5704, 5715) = 199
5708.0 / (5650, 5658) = 89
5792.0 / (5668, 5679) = 140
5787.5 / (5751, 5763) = -96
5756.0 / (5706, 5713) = 3481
